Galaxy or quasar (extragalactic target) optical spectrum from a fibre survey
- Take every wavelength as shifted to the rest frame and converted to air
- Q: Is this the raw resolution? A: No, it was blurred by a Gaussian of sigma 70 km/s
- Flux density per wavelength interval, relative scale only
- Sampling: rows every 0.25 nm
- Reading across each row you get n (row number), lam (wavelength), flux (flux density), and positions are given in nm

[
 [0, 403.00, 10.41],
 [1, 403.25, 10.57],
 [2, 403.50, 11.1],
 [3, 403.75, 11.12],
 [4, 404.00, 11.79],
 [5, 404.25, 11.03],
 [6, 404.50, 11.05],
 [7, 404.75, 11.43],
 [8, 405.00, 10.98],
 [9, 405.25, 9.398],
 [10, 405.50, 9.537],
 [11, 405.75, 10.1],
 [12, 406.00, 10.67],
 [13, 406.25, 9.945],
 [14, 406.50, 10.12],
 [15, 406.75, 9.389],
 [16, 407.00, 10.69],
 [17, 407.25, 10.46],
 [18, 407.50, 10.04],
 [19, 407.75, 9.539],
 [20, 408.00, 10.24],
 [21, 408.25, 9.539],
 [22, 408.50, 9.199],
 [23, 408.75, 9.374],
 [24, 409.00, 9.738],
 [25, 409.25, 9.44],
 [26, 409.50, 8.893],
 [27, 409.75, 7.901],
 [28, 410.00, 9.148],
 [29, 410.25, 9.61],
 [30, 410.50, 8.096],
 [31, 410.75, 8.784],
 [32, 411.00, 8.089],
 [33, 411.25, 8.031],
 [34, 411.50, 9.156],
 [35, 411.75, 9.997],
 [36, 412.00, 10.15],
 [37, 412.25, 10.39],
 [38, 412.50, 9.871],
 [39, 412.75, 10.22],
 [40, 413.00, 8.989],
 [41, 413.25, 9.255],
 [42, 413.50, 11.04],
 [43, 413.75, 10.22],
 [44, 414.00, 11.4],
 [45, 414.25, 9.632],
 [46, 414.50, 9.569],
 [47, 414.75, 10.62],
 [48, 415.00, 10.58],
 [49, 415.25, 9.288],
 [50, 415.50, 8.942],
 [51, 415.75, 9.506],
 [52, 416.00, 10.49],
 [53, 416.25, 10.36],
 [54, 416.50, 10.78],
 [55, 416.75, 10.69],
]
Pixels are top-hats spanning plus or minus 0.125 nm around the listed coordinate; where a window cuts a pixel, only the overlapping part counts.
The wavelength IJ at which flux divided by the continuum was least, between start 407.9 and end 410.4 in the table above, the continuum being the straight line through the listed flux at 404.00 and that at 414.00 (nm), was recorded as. 409.75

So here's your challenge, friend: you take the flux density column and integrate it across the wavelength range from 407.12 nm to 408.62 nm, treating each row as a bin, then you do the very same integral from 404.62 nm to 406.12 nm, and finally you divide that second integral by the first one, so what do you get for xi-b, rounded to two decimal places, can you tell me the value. 1.05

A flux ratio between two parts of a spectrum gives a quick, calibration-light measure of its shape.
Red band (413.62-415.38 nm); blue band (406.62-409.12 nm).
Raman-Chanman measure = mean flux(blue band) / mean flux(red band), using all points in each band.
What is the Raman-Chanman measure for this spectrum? 0.96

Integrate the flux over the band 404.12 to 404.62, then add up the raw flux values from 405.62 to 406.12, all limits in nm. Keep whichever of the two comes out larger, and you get 20.8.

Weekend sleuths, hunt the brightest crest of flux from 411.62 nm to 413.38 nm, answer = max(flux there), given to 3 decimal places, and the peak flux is 10.390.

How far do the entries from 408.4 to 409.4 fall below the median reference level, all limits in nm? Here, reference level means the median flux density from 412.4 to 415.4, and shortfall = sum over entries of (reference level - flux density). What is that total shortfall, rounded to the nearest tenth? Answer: 2.4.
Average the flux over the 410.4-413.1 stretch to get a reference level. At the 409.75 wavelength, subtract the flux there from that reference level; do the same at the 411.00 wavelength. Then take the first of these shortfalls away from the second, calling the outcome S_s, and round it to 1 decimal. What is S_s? -0.2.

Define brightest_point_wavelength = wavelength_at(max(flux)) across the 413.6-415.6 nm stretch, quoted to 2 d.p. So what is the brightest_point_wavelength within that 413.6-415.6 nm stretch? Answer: 414.00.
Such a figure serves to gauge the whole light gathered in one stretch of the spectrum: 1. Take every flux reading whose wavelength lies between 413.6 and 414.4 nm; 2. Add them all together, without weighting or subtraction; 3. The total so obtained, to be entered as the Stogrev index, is 31.3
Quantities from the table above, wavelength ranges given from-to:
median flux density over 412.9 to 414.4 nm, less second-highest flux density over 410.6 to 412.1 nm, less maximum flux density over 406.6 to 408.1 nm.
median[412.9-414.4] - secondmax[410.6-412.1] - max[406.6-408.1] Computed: -10.8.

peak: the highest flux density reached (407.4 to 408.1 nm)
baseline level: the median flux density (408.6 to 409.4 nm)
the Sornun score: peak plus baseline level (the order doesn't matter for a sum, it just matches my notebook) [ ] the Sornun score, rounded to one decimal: 19.7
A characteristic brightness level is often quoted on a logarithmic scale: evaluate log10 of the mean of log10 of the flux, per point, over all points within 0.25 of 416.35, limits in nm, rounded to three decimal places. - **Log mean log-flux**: 0.010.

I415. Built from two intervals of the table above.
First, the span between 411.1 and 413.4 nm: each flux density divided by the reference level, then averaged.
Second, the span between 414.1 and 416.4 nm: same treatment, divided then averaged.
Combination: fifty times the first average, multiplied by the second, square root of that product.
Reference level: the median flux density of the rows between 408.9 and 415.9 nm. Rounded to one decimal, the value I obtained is 7.2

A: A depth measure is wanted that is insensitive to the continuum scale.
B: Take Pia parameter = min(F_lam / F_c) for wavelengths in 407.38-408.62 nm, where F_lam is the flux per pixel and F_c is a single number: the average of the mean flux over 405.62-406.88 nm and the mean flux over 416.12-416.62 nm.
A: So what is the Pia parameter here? 0.89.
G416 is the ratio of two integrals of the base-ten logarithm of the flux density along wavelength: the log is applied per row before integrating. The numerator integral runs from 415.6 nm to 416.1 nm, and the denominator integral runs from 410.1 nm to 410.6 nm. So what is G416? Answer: 1.1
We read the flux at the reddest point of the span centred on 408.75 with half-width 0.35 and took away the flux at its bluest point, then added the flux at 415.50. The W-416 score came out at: 9.5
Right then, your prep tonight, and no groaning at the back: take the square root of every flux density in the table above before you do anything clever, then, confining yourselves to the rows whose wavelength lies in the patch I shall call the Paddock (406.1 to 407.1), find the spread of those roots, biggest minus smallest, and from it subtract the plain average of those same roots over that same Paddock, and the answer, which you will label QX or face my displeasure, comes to -2.96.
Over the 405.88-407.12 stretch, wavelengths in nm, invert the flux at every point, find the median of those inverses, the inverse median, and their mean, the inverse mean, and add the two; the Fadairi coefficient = 0.197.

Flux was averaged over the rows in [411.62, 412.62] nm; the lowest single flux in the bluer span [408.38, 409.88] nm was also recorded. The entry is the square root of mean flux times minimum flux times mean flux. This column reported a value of 28.4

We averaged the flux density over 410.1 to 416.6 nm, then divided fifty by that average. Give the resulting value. 5.14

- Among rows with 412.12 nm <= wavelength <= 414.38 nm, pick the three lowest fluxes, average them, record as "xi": 9.3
